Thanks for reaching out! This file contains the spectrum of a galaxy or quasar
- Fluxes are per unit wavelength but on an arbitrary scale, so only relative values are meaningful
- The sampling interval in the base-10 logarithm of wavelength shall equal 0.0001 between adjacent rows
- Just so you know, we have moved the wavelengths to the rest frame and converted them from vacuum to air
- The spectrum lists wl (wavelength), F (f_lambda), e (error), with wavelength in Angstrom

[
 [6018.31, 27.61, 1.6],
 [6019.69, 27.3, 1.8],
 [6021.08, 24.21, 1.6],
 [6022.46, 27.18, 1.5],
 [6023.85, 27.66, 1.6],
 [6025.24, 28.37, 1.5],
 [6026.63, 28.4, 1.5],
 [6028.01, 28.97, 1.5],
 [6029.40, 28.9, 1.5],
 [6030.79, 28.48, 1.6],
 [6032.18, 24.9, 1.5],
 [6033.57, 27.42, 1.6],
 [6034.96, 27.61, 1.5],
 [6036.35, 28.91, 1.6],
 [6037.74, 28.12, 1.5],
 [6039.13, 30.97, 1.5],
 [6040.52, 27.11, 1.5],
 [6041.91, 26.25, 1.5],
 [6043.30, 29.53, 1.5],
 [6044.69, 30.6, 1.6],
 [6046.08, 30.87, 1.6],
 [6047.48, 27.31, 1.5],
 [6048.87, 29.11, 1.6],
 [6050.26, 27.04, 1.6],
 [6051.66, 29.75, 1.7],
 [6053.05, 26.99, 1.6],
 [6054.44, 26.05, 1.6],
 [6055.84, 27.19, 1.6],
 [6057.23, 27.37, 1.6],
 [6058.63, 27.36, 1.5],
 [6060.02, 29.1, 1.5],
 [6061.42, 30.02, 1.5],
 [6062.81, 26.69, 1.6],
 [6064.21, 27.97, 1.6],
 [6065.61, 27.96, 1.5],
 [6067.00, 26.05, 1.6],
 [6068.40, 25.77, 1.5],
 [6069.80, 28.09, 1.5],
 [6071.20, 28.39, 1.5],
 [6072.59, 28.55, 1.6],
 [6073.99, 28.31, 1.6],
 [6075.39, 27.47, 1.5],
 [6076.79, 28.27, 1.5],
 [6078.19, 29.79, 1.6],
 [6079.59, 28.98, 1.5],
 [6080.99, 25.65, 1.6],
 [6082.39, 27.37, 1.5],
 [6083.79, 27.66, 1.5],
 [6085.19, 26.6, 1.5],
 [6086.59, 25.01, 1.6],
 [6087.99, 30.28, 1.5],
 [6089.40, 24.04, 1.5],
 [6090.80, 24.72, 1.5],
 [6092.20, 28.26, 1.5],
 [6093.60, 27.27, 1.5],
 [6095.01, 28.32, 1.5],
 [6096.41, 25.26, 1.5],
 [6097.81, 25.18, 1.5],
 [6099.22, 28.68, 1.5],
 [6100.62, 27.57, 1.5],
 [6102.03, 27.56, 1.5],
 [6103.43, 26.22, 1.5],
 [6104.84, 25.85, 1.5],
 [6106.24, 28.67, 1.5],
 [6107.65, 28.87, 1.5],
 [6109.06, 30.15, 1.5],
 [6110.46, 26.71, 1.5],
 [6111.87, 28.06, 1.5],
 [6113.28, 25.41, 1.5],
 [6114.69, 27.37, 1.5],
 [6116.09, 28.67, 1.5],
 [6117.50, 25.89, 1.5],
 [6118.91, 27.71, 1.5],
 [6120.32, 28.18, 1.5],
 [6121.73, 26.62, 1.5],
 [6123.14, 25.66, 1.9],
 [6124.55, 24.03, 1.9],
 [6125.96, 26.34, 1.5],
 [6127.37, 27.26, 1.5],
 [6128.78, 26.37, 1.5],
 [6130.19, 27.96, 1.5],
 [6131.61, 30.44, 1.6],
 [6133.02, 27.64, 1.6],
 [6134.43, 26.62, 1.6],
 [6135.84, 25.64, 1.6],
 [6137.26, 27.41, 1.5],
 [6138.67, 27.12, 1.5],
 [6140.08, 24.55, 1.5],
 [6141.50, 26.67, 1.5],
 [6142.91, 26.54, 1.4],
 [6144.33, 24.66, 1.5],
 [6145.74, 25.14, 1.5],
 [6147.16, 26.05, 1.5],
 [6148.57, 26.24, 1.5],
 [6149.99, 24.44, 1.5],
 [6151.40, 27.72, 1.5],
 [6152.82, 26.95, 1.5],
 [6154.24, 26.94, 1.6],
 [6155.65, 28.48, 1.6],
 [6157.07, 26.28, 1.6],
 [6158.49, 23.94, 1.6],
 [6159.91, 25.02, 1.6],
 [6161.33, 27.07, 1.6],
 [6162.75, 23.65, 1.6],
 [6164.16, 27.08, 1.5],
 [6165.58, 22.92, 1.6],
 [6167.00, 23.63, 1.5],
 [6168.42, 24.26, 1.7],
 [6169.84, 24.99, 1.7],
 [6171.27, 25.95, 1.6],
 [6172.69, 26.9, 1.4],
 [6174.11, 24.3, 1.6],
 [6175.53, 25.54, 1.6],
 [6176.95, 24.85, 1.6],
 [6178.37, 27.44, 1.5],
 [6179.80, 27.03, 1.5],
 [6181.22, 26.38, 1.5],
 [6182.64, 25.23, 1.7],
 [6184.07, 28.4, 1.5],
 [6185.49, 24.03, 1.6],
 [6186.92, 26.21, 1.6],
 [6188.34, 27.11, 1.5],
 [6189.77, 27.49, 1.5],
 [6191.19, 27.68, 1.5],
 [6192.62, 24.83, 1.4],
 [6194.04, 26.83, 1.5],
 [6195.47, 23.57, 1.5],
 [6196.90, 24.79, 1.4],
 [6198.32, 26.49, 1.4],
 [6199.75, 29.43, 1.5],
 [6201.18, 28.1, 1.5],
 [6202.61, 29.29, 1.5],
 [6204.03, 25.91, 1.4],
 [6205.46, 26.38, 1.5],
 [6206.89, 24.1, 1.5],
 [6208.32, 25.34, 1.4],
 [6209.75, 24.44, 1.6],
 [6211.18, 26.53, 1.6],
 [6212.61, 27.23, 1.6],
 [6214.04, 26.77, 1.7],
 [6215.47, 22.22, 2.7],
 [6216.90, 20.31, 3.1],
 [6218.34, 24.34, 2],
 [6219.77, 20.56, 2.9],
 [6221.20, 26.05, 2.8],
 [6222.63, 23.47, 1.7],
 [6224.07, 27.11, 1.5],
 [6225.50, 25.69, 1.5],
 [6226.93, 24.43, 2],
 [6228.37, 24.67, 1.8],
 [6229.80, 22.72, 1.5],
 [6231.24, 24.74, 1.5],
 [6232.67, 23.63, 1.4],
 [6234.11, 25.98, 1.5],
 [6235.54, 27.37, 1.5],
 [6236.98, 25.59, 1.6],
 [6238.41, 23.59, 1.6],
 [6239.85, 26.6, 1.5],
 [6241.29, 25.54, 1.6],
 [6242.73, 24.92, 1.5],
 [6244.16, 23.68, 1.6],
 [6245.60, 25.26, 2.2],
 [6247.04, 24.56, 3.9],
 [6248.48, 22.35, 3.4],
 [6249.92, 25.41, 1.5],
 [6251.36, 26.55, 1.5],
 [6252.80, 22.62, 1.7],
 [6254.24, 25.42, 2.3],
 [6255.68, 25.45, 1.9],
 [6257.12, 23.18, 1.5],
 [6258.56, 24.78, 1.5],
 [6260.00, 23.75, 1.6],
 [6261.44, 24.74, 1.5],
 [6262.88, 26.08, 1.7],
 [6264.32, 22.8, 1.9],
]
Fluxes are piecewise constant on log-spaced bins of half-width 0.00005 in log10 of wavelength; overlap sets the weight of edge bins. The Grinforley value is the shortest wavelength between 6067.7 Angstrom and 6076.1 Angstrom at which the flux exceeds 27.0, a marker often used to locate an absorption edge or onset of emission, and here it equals 6069.80 Angstrom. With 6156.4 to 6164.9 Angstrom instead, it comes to 6161.33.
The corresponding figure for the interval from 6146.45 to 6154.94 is 6151.40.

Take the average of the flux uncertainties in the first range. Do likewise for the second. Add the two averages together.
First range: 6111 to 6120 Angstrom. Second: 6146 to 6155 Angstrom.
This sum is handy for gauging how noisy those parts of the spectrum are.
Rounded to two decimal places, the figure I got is 3.02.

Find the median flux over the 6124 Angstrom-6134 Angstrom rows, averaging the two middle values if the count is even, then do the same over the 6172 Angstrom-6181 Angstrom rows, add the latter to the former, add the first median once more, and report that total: 80.7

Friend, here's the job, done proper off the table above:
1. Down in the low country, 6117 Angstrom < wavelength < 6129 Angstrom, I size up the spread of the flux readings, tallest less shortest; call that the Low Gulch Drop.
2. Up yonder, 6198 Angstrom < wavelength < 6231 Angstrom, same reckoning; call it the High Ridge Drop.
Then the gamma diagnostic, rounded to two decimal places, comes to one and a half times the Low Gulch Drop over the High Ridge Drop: 0.68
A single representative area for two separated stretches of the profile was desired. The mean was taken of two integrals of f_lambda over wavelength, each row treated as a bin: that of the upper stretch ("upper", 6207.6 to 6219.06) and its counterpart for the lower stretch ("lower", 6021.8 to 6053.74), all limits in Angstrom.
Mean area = 593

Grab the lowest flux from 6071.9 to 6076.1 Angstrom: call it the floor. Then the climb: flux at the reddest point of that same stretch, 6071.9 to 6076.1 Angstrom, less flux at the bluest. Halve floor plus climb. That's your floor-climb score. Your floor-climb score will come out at 13.2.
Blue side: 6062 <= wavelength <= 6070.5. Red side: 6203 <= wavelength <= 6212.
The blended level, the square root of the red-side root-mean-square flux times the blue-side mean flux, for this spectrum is 26.3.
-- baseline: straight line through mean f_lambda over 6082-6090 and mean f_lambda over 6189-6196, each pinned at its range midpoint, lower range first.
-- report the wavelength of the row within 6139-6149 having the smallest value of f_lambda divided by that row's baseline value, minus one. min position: 6140.08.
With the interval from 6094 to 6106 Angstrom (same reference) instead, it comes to 6097.81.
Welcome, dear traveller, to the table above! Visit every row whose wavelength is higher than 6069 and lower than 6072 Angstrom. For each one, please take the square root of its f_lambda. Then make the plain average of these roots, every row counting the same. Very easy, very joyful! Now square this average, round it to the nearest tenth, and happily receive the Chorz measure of 28.2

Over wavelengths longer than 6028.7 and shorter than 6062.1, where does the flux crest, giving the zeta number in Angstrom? 6039.13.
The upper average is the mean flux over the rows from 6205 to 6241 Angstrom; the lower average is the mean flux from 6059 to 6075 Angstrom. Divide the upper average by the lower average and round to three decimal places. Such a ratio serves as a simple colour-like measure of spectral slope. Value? 0.889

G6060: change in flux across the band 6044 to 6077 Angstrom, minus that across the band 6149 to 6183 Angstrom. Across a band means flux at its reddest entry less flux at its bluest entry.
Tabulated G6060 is -3.1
